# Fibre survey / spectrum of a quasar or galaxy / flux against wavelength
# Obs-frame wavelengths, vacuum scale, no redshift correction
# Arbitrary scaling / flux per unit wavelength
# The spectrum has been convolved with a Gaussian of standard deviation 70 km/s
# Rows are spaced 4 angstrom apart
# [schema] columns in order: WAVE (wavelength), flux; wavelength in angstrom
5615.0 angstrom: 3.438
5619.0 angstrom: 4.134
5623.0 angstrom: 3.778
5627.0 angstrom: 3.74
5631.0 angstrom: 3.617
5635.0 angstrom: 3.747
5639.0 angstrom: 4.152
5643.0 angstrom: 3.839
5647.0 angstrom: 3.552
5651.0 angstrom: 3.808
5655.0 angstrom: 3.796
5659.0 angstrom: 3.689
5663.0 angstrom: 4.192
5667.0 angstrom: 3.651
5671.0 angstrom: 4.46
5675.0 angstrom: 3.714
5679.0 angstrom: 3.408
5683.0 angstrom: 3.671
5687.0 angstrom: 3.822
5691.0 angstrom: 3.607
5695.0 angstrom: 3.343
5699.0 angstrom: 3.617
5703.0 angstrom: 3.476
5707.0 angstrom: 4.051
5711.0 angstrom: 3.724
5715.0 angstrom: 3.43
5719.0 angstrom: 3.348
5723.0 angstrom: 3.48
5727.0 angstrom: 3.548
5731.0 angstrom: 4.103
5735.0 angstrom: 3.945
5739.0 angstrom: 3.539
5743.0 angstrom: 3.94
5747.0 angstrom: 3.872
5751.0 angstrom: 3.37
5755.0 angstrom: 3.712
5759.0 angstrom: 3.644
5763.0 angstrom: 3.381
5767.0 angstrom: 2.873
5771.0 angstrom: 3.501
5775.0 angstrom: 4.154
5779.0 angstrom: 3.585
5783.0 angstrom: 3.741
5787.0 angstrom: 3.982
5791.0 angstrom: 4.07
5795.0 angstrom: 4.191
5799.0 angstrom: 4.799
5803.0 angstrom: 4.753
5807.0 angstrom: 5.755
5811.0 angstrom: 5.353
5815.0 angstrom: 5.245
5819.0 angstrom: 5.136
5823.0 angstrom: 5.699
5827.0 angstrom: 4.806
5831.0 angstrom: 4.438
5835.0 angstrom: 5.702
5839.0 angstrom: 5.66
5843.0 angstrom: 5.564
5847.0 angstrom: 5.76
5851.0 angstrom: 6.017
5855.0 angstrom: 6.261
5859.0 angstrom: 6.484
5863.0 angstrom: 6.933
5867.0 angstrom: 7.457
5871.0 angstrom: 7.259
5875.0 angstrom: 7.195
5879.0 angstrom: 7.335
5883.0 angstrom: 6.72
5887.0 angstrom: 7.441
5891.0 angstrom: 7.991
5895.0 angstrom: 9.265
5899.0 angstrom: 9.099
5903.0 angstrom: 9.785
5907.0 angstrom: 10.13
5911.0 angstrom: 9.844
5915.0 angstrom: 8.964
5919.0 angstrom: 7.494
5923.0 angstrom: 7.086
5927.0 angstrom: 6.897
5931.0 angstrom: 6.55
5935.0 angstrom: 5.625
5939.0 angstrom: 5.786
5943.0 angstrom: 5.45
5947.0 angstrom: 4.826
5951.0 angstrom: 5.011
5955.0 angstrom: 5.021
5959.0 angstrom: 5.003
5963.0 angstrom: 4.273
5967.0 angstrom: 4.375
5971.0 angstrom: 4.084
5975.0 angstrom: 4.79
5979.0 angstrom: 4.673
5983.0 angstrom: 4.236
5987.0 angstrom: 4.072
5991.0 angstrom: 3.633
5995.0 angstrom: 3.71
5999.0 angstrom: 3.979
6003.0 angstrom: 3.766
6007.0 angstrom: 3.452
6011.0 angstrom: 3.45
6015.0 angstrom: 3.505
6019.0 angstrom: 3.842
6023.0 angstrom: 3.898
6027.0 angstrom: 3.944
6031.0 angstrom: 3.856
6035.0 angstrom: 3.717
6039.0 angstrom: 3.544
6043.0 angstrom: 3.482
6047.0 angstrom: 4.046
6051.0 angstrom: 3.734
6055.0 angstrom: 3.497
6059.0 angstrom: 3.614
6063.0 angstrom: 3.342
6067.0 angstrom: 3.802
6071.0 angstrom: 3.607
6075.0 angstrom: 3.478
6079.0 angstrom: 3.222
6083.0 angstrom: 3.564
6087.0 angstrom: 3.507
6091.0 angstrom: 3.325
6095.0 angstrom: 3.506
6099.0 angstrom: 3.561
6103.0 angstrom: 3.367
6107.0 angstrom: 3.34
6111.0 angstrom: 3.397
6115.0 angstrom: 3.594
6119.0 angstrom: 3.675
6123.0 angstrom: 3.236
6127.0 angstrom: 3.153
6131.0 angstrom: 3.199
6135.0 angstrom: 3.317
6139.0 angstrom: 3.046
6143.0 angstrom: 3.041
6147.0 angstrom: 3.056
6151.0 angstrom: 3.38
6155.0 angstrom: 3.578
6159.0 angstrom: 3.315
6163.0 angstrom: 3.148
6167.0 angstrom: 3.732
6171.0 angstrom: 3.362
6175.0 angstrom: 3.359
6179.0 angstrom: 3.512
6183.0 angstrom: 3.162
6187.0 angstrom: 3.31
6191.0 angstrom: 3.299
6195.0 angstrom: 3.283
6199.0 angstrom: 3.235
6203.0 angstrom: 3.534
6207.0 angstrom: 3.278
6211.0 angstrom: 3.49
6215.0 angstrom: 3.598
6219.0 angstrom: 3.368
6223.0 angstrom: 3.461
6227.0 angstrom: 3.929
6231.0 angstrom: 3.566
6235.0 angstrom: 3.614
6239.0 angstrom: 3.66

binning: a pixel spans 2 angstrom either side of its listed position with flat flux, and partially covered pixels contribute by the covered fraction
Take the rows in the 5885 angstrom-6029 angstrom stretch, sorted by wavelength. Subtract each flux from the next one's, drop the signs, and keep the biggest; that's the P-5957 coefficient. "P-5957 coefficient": 1.47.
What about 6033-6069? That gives 0.56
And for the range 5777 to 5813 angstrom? 1.00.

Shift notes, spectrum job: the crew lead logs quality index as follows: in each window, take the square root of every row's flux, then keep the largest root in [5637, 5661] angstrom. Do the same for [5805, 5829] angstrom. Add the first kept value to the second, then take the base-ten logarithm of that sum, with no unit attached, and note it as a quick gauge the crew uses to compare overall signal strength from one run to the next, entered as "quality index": 0.65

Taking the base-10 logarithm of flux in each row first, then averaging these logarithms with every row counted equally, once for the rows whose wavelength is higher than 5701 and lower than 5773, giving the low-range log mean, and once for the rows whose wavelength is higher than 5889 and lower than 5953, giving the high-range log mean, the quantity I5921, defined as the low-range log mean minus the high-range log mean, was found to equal -0.31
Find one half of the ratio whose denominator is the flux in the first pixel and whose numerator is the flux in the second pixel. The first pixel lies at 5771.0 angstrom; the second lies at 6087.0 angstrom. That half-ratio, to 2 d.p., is 0.50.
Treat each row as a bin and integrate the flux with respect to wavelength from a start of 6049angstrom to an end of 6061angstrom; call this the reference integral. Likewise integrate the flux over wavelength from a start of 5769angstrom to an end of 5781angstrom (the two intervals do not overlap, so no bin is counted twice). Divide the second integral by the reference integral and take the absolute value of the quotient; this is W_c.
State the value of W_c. 1.04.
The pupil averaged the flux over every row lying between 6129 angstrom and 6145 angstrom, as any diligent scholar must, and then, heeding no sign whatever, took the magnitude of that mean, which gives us 3.2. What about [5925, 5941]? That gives 6.2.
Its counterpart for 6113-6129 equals 3.4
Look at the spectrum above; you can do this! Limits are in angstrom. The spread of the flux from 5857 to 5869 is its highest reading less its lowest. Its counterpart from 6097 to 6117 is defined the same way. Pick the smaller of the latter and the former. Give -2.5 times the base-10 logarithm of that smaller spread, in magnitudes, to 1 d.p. 1.5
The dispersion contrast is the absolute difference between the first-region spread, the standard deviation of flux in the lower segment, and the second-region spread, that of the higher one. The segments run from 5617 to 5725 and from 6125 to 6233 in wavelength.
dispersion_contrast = 0.1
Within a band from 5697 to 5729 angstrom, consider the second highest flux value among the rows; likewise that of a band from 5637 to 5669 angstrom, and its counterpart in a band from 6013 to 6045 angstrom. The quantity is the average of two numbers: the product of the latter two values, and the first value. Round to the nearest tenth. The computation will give 10.0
